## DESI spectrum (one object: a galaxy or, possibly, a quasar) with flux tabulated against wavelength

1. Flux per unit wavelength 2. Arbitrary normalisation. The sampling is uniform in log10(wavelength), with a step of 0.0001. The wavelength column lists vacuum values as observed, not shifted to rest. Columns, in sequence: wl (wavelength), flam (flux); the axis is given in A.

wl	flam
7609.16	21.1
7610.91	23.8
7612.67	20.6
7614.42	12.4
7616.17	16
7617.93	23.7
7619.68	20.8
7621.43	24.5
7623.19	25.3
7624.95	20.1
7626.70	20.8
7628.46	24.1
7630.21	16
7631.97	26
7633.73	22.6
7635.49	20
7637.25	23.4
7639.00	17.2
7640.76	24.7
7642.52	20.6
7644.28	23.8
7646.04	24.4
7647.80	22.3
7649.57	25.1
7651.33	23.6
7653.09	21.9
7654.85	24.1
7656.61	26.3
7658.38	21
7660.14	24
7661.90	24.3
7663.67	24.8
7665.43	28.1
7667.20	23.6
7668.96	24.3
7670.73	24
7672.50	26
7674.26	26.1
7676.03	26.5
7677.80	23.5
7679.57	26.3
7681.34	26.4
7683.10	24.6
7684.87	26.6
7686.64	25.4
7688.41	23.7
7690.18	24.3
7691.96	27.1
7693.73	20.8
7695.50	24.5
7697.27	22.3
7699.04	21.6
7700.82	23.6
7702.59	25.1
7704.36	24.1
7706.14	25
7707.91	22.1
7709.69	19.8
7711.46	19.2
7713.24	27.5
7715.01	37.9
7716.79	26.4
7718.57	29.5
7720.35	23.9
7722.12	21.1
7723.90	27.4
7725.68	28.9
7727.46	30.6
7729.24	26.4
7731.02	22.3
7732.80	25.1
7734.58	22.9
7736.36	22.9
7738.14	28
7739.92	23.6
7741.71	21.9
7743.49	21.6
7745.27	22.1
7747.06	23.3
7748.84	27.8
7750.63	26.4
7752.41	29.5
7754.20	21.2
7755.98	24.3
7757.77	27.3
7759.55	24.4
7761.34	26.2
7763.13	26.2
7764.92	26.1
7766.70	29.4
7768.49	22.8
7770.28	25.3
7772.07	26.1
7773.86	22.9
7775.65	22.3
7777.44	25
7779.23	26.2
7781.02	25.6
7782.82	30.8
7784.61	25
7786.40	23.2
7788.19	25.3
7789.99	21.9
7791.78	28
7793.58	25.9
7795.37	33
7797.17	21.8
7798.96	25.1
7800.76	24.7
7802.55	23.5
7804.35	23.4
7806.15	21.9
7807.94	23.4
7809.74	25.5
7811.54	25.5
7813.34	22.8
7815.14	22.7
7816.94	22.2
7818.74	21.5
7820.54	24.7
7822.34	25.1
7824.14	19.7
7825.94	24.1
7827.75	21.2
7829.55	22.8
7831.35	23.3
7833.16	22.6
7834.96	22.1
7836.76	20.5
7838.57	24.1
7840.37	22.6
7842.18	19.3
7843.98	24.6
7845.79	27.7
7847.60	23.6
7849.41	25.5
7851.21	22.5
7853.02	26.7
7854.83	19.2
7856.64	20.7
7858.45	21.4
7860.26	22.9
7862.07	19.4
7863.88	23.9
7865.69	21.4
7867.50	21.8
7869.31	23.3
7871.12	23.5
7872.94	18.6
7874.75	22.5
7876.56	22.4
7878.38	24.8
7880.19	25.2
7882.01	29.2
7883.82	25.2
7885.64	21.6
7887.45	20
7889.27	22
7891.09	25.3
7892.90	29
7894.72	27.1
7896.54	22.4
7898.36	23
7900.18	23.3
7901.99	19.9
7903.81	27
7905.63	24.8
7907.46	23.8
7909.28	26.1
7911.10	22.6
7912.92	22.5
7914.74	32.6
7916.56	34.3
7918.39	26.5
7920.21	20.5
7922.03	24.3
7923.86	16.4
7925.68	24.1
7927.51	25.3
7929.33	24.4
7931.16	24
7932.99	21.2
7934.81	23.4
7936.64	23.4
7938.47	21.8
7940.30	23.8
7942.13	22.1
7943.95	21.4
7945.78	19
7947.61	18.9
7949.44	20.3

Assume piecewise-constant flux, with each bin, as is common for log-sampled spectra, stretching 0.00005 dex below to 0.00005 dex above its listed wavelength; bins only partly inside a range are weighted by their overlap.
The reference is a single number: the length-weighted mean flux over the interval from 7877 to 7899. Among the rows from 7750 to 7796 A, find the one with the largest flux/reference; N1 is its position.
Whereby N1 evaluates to 7795.37 A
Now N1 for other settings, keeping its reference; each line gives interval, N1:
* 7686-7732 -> 7715.01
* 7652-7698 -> 7665.43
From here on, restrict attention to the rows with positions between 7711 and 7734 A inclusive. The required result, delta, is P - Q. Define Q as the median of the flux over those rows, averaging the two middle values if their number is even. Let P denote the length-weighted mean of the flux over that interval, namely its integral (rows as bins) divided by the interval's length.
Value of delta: 0.32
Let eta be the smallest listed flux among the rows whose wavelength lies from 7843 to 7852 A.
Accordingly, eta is 22.5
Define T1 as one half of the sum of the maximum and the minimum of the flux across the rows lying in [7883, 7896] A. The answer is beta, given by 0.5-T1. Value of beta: -24.0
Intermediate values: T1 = 24.5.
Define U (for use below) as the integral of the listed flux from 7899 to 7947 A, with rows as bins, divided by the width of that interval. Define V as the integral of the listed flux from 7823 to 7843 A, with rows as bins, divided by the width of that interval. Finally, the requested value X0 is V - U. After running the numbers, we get -1.7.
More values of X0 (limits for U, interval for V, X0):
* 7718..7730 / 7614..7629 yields -5.7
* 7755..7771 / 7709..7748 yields -0.6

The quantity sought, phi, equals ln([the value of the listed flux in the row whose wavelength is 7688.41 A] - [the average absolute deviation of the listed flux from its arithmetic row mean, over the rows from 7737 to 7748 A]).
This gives 3.10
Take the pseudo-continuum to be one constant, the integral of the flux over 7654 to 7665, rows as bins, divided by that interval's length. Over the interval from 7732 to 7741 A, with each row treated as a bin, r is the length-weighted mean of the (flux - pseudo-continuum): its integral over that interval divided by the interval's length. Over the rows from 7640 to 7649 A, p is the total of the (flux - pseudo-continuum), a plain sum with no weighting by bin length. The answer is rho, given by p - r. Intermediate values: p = -5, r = 0.2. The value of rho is -6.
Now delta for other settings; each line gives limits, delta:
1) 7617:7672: -0.71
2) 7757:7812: -0.02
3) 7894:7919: 1.09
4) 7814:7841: 0.02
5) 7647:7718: 0.32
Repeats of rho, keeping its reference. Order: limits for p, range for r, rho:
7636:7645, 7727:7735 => -13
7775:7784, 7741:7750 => 9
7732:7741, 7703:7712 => 3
